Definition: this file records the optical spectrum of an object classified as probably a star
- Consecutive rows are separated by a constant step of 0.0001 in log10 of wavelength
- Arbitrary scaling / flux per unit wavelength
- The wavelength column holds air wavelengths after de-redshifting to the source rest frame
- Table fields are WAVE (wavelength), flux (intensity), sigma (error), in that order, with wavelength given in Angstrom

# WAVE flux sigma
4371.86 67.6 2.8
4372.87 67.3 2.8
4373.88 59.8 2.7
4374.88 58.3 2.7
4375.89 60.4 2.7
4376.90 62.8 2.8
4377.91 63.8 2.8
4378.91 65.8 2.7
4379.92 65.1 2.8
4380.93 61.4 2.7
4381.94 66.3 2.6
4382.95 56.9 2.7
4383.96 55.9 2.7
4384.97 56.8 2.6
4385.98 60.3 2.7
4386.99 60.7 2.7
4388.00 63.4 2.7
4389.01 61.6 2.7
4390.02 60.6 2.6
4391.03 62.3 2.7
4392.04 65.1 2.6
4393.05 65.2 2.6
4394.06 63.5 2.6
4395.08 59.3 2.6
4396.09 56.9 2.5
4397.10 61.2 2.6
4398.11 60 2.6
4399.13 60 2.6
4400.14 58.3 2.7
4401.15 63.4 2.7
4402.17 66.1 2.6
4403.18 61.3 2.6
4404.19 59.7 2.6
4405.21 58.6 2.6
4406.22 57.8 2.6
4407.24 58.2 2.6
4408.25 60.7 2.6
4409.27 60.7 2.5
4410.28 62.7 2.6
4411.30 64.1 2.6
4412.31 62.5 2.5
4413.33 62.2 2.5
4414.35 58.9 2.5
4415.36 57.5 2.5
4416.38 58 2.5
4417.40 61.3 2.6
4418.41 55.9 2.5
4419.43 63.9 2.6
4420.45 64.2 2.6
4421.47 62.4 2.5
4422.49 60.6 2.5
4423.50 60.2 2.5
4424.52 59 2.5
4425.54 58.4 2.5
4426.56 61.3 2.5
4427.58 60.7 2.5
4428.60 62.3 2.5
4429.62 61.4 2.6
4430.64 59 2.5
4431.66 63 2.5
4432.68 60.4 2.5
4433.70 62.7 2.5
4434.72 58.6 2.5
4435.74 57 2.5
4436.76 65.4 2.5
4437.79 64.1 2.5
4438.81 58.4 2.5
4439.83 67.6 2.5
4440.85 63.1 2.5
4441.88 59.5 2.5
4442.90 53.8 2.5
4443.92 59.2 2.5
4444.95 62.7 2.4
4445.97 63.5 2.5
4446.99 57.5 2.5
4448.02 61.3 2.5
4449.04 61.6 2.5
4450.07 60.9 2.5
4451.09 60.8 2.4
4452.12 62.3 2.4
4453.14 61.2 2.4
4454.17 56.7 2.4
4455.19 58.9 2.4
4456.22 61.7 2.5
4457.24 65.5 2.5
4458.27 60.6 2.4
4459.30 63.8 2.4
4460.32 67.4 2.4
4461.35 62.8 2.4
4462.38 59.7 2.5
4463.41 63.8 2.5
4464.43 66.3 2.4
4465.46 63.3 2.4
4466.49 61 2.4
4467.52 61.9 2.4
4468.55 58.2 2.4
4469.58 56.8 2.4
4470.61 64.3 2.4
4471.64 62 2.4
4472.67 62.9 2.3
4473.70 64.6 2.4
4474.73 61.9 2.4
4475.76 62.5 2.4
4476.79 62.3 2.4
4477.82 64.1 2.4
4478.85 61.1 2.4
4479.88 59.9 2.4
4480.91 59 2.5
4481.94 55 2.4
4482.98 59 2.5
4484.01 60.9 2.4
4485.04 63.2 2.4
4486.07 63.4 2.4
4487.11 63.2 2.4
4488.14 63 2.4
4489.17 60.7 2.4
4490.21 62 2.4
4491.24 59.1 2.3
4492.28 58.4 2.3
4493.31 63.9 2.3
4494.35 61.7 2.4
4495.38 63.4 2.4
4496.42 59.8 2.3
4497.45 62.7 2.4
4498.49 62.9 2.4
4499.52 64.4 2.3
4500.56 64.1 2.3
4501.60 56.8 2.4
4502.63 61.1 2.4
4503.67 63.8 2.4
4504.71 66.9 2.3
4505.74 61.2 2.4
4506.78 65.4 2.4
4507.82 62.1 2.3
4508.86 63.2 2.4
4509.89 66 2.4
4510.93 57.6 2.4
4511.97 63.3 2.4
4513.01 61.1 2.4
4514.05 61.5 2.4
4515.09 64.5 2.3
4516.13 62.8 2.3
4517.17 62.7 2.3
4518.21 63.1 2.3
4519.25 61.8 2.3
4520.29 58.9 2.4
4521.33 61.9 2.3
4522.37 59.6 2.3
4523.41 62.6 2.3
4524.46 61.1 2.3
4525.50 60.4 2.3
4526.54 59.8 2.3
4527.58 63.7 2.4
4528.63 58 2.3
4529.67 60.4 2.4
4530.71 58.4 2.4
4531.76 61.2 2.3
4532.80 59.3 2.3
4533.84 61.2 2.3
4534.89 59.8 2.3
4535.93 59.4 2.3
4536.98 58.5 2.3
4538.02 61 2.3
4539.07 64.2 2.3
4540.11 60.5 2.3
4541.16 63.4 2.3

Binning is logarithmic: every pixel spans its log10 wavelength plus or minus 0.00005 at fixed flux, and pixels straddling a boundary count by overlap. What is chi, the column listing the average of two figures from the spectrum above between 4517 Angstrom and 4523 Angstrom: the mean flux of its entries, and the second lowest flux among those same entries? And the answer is 60.5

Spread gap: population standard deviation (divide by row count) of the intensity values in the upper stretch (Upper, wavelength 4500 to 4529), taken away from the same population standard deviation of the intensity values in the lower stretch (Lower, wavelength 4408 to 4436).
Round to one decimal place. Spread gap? -0.2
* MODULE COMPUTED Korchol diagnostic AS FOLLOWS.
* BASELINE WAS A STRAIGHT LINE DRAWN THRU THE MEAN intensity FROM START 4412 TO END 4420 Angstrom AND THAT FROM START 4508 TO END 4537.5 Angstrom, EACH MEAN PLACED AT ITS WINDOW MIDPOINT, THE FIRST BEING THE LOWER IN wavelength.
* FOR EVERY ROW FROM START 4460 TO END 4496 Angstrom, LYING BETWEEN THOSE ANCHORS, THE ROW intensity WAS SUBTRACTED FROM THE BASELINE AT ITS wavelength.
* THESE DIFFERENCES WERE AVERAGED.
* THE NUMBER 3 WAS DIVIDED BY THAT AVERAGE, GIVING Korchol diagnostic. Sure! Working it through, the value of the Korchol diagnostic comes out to -2.7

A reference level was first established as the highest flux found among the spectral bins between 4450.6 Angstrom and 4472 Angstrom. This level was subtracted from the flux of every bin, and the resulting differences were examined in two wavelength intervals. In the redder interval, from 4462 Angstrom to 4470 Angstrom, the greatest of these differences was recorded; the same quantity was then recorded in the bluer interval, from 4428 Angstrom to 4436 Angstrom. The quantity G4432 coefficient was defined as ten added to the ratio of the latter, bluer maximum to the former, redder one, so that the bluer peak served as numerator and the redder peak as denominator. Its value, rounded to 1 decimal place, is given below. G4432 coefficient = 14.0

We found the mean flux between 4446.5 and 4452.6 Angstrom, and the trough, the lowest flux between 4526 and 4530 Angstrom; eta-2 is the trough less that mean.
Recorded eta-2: -2.7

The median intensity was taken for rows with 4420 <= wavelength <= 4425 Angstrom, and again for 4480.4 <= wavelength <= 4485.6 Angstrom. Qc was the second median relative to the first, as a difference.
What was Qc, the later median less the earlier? -1.6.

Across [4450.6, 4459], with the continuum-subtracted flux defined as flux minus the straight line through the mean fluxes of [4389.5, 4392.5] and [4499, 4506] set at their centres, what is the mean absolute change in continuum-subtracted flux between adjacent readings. 3.0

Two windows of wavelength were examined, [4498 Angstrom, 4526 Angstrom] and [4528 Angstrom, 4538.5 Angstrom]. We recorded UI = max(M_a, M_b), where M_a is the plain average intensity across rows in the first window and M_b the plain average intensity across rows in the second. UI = 62.3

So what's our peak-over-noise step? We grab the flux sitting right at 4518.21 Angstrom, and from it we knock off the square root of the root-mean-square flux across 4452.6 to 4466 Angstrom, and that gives 55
